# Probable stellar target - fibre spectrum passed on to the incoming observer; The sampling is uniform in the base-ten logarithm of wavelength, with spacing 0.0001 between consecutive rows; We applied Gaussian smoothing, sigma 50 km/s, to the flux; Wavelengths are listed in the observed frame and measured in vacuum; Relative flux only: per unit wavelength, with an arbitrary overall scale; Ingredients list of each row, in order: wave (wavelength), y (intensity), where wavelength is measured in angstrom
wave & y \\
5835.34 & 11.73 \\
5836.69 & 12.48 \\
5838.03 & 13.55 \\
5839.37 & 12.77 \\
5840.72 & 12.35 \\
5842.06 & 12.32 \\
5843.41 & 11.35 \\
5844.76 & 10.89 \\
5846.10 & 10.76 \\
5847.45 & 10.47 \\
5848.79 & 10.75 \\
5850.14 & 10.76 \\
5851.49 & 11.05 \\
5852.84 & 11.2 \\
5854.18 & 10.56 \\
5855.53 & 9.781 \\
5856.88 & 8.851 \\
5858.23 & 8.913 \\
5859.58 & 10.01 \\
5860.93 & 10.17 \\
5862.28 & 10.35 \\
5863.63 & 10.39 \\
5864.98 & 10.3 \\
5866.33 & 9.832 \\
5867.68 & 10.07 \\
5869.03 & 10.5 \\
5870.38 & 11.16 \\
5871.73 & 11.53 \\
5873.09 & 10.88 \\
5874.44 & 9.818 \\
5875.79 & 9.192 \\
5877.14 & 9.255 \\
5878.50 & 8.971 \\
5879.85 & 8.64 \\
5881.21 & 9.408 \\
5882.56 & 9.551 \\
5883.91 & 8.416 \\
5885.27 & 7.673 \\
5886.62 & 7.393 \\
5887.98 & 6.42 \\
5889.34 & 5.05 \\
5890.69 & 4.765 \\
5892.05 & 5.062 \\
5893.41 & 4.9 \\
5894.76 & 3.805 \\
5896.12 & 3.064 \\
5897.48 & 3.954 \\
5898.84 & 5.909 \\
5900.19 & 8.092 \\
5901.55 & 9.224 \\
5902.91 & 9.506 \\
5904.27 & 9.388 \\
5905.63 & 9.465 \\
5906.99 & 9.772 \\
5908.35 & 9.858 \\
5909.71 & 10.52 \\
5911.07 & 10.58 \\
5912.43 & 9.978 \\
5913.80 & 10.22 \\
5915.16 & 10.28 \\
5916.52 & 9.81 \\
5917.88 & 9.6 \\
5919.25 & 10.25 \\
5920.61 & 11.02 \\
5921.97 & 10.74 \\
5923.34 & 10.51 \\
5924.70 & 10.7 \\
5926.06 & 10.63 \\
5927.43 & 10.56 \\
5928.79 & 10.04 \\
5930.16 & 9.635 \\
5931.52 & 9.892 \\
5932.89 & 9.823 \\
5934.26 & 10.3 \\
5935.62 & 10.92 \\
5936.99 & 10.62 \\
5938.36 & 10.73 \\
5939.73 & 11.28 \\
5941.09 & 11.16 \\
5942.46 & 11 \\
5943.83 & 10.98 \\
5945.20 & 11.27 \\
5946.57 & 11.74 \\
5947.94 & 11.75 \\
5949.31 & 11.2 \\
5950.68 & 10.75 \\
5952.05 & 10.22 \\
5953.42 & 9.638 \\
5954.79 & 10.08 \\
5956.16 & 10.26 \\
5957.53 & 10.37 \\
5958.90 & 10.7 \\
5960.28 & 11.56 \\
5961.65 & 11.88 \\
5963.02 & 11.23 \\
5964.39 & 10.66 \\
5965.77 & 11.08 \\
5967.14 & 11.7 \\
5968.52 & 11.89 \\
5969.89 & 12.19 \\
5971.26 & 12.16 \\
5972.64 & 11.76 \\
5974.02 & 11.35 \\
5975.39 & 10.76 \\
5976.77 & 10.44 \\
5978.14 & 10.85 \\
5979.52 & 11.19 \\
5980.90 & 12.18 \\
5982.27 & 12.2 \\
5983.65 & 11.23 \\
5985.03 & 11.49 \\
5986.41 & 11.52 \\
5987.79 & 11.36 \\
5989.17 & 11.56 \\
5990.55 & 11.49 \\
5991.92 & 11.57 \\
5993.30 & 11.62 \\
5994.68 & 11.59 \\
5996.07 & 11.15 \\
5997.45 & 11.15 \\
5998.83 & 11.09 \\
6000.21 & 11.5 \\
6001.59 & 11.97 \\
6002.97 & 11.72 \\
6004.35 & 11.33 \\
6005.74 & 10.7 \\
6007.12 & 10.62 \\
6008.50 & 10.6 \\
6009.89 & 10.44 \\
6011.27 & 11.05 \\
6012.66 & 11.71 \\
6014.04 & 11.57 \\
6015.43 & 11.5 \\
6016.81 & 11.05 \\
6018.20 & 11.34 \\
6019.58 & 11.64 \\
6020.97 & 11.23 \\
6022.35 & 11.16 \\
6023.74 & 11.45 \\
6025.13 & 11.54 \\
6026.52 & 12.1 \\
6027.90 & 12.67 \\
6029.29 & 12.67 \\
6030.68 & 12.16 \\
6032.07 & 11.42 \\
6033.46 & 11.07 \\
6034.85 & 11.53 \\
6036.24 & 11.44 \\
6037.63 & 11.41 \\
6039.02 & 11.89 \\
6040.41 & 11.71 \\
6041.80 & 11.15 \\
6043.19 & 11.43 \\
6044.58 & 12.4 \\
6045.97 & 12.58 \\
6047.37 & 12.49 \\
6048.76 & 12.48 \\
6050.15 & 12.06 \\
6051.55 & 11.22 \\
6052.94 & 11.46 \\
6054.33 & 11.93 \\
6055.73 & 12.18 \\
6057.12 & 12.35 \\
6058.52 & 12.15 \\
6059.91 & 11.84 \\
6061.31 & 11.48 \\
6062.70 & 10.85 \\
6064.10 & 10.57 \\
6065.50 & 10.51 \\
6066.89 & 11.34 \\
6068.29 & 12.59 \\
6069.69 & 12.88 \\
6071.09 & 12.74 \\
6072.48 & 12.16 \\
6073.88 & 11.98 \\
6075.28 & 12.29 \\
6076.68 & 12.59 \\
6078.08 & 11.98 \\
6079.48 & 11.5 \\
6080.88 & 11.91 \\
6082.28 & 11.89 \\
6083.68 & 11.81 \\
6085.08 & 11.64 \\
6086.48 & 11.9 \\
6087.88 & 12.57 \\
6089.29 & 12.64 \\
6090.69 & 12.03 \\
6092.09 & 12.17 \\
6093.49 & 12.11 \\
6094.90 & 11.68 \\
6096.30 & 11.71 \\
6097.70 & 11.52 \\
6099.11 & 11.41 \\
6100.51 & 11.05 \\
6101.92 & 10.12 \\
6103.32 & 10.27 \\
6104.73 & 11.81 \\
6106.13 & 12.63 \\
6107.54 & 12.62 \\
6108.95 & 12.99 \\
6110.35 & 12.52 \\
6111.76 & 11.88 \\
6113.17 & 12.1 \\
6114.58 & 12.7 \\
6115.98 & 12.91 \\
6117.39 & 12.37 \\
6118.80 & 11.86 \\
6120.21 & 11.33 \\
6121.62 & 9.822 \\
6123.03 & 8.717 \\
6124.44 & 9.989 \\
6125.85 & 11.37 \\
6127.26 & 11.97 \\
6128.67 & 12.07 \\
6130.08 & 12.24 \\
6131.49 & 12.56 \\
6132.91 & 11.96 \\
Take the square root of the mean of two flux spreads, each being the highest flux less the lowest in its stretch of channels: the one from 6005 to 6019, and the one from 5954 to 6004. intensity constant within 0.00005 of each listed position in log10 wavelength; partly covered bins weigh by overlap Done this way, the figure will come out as 1.30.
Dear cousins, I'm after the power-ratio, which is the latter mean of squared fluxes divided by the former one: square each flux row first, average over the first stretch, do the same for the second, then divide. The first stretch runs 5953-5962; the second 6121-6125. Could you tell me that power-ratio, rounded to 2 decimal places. 0.80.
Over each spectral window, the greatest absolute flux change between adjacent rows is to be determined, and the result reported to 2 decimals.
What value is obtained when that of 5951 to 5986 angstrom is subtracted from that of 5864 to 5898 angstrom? 0.38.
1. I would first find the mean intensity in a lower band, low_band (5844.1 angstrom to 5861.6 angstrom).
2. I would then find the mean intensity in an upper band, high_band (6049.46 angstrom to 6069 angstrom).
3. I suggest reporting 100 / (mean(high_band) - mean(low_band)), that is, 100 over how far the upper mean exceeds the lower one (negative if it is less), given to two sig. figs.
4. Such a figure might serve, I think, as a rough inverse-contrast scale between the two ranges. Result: 78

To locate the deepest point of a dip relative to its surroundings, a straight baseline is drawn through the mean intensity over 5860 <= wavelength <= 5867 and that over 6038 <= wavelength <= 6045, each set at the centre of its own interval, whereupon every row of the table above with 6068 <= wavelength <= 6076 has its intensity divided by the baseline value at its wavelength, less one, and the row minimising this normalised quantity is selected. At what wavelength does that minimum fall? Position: 6073.88 angstrom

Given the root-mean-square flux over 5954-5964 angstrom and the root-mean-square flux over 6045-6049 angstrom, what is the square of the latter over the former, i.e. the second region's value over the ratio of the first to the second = 14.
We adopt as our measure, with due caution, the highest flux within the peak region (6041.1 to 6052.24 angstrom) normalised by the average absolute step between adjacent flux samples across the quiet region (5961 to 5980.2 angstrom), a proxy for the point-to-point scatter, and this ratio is 31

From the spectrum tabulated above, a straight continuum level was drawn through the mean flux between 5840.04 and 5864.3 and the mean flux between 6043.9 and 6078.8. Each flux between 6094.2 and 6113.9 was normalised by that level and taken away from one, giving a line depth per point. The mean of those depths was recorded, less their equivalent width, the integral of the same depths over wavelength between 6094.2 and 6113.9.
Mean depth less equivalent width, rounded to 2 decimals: -0.77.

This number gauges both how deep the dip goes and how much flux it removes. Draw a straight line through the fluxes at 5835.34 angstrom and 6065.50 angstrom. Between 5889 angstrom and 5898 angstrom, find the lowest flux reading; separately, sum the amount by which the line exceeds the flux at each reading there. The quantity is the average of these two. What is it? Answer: 26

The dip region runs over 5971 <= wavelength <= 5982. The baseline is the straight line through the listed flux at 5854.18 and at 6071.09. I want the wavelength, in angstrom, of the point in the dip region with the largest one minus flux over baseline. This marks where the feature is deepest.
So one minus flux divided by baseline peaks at 5976.77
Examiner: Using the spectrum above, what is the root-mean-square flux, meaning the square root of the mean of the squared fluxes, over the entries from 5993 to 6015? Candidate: 11.25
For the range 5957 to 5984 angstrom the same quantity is 11.38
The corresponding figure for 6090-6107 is 11.56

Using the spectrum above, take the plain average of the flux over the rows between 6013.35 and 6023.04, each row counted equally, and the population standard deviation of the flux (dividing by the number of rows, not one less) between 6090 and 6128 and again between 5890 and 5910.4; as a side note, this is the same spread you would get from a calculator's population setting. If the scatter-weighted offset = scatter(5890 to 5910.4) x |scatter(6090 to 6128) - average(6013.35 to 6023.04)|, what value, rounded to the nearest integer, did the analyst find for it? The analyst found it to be 27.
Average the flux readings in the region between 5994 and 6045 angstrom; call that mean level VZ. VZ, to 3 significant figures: 11.5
